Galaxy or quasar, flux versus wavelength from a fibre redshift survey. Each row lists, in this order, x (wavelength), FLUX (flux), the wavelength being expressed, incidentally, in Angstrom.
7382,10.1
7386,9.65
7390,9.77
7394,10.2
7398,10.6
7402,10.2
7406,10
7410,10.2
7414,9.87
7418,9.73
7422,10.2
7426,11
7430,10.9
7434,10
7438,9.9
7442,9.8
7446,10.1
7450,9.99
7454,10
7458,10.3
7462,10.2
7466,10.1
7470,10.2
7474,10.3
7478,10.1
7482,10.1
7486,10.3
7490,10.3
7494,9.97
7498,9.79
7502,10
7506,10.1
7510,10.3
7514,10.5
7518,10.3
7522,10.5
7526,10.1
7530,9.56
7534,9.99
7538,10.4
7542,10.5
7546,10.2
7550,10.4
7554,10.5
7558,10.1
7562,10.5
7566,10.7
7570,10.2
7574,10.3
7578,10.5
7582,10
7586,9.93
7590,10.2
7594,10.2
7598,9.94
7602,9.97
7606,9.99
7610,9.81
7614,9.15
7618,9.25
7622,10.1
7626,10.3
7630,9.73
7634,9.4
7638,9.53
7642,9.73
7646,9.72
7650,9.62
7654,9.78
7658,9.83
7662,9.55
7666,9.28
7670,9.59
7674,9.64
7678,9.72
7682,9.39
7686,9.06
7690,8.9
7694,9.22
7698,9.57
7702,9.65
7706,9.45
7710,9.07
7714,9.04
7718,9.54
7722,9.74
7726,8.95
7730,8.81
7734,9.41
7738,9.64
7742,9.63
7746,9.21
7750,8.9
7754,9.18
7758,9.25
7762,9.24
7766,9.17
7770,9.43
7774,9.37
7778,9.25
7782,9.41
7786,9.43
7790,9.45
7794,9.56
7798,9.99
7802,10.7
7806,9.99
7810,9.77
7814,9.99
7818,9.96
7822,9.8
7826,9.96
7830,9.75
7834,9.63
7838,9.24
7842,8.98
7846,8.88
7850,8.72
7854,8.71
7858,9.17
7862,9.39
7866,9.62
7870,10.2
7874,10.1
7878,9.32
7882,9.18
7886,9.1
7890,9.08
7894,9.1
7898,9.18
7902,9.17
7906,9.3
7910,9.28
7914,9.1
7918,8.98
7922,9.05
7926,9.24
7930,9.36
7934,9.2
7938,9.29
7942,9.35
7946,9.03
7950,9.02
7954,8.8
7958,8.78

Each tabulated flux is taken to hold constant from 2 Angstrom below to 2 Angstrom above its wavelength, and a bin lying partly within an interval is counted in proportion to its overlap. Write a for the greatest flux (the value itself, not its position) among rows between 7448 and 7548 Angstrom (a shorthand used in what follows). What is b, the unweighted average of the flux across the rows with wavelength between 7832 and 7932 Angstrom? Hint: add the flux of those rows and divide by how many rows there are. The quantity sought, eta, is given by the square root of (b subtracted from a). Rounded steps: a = 10.5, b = 9.2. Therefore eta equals 1.12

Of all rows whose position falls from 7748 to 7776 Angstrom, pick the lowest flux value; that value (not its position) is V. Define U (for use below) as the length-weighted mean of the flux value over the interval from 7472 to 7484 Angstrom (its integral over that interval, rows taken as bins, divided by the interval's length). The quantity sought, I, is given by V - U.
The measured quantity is -1.3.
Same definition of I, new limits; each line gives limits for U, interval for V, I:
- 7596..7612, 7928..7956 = -1.1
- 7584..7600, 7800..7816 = -0.3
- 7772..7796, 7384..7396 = 0.2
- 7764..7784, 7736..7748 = -0.1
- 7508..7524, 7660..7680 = -1.1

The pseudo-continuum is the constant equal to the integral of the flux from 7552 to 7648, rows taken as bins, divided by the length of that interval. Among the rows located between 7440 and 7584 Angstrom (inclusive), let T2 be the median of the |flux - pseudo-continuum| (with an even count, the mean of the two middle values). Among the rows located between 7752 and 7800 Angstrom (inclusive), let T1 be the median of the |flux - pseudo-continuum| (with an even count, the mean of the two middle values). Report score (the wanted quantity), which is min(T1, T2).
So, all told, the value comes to 0.21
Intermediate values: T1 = 0.60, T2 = 0.21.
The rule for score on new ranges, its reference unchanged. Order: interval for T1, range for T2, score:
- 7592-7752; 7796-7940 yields 0.41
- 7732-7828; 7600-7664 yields 0.26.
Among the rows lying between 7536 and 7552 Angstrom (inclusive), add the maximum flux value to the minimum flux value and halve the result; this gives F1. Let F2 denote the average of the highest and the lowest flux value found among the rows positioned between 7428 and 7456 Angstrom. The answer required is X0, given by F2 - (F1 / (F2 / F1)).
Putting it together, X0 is 0.0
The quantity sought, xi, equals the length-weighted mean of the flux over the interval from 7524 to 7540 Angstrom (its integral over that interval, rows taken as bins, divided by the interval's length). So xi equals 10.0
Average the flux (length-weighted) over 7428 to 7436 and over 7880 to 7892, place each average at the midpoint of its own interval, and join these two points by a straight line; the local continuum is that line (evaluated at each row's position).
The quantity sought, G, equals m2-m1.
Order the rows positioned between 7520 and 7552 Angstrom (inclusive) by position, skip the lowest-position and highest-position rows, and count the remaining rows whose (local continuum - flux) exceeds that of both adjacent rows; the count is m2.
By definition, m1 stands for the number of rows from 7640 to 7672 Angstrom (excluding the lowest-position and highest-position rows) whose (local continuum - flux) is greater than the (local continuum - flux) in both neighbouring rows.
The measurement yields 0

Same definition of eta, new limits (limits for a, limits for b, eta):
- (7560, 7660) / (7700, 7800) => 1.16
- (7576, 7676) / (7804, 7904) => 1.03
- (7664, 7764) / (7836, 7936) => 0.72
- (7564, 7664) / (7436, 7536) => 0.77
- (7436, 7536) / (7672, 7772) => 1.09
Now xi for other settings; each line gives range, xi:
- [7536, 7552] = 10.4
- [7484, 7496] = 10.2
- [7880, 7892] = 9.1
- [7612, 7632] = 9.7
